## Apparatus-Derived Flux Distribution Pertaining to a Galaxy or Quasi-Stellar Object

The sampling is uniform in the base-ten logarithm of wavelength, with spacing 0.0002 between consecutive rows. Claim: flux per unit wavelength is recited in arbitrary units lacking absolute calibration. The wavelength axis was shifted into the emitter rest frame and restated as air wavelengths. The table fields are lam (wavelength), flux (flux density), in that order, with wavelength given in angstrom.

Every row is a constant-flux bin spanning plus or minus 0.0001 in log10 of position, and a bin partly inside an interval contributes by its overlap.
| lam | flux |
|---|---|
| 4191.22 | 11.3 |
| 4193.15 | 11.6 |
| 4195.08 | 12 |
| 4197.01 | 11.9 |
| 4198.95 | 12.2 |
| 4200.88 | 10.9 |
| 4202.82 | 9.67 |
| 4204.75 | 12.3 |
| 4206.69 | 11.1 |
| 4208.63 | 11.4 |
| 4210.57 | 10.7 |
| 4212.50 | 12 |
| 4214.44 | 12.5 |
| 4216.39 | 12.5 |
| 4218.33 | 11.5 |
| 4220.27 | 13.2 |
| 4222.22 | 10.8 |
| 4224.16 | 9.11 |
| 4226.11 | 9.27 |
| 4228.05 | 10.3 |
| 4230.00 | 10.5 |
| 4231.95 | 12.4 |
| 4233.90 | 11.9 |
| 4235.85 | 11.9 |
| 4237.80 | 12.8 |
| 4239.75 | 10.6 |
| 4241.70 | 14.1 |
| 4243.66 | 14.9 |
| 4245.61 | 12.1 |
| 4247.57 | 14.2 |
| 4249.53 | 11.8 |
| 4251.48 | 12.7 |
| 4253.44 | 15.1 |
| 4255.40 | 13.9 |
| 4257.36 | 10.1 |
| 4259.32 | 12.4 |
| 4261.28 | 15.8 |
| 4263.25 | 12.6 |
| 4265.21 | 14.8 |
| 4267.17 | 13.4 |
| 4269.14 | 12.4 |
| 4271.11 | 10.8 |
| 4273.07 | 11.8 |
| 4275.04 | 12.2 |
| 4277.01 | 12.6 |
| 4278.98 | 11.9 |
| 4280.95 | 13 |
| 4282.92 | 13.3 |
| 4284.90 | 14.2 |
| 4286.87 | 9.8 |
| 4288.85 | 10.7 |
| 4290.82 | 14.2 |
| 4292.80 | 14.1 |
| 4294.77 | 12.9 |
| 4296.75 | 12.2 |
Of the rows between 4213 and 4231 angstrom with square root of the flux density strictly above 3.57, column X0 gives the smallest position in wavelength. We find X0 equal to 4220.27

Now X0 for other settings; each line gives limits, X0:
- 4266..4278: 4267.17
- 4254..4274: 4255.40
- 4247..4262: 4247.57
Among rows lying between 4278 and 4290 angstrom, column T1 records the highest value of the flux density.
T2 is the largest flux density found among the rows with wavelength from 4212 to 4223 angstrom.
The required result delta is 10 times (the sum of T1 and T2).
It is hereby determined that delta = 274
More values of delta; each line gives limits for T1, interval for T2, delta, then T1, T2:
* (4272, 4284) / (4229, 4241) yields 261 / 13.3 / 12.8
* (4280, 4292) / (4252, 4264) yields 300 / 14.2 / 15.8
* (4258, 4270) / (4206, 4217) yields 283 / 15.8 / 12.5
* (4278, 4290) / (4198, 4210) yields 265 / 14.2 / 12.3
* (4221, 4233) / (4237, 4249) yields 273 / 12.4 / 14.9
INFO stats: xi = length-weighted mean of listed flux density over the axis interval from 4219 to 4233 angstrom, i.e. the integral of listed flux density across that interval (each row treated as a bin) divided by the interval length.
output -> 10.8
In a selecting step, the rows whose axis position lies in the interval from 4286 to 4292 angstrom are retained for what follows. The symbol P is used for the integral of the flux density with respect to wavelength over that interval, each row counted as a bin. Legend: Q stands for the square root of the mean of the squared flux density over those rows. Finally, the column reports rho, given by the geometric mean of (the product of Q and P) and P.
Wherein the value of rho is 240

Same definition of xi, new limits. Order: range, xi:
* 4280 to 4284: 13.2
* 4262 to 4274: 12.7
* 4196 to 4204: 11.2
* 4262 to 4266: 13.8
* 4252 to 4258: 13.2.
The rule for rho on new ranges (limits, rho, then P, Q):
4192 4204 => 462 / 137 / 11.4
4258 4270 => 597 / 162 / 13.6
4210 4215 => 202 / 59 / 11.8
